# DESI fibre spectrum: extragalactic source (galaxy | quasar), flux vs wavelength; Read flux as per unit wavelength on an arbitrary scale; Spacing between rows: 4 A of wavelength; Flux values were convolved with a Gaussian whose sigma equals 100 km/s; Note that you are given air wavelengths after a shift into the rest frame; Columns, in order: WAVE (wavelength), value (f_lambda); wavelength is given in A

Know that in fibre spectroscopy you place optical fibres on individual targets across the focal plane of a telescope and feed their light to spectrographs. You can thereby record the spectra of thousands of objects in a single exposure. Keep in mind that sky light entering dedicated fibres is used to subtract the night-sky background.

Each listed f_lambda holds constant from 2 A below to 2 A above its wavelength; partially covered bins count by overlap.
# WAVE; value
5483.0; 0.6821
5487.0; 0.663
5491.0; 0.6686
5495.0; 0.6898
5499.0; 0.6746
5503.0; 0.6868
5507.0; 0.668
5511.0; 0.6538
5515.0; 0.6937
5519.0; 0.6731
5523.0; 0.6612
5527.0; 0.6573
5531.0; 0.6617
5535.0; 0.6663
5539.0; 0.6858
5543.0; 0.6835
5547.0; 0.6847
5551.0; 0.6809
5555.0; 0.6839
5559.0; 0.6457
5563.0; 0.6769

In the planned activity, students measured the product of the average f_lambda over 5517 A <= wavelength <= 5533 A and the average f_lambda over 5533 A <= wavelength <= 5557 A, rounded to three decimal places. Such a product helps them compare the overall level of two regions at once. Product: 0.452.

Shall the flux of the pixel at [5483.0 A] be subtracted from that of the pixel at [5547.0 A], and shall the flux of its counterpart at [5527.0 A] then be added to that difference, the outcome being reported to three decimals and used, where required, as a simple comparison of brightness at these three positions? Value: 0.660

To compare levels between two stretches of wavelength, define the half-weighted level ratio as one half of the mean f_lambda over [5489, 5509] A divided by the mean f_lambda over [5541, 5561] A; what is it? 0.501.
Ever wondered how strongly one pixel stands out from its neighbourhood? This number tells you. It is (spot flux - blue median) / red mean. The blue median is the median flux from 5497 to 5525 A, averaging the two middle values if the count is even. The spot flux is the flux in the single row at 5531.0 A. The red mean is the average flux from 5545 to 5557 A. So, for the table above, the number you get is -0.0167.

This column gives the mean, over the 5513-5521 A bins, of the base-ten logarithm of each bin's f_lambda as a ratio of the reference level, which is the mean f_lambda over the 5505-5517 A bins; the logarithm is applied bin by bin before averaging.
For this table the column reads 0.007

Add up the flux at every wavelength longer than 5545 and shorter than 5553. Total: 1.37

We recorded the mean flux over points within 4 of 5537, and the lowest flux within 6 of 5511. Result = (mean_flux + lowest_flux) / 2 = 0.665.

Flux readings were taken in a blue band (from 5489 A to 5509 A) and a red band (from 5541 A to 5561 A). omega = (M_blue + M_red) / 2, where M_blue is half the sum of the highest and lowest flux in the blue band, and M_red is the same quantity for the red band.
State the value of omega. 0.672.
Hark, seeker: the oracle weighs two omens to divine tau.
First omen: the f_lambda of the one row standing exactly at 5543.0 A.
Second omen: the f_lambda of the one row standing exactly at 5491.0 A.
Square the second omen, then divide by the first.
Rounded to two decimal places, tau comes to 0.65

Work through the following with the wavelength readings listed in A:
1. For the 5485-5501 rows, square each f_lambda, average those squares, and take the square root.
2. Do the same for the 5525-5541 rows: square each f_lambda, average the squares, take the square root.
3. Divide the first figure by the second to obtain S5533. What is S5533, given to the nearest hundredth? 1.01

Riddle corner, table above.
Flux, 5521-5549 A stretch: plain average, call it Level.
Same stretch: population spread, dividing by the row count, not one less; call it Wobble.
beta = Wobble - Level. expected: -0.660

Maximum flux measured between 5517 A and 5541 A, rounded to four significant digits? 0.6858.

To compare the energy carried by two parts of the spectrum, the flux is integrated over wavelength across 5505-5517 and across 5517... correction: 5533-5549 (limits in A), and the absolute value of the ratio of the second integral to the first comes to 1.35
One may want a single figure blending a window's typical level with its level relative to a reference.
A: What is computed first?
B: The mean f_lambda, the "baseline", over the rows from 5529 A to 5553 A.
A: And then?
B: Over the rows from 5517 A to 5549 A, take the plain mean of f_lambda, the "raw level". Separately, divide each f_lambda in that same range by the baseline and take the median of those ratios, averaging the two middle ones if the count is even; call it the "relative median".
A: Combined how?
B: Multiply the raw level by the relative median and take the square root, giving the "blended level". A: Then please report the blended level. 0.815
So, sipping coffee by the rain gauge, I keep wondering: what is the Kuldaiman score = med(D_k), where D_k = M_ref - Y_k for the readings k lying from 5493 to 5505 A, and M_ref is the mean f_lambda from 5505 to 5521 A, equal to -0.015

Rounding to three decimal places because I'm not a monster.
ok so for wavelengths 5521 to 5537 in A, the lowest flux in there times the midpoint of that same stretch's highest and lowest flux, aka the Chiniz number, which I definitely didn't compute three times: 0.435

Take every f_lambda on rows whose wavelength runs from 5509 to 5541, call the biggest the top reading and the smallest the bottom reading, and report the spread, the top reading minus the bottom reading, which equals 0.040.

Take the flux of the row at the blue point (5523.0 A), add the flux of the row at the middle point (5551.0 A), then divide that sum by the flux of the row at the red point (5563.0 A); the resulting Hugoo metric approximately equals 1.98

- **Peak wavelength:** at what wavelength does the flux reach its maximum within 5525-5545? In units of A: 5539.0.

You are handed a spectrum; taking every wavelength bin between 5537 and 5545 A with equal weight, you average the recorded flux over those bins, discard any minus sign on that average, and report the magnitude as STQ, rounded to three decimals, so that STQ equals 0.685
